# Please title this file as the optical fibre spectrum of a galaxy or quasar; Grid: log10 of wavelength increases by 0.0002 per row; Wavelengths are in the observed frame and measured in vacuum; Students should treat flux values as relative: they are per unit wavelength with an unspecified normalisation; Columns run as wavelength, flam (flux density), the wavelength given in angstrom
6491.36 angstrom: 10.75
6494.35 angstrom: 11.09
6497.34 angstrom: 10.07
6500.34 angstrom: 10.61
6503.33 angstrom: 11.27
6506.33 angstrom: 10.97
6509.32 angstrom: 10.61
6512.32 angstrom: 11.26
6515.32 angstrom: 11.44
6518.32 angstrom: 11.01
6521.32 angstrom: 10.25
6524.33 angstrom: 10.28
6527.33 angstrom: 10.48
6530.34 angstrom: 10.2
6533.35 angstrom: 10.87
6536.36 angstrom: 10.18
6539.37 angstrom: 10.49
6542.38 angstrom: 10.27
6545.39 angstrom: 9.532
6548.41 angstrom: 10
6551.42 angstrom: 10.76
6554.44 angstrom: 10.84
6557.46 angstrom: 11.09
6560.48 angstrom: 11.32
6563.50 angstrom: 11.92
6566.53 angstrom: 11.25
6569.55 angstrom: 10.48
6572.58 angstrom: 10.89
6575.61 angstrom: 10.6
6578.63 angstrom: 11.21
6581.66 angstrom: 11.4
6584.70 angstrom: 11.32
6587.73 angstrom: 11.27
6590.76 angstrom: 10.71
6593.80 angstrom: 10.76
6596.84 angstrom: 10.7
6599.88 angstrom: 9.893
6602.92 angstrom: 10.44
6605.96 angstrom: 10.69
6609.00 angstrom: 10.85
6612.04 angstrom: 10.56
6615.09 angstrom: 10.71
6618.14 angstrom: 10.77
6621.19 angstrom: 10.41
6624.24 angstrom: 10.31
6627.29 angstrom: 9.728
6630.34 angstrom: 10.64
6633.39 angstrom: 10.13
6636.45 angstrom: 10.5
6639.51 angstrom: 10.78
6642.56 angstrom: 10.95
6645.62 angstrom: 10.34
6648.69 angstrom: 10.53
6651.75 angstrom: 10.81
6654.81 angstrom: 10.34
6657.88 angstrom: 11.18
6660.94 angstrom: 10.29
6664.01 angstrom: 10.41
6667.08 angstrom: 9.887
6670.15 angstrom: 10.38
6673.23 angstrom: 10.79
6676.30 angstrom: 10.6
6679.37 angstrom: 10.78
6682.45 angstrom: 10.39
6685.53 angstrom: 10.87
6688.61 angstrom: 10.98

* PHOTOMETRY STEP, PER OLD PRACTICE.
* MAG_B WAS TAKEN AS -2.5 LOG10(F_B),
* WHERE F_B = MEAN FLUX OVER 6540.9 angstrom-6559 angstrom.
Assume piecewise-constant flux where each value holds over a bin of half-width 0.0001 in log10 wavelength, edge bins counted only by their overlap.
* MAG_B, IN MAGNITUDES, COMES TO -2.54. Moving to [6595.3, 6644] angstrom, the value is -2.55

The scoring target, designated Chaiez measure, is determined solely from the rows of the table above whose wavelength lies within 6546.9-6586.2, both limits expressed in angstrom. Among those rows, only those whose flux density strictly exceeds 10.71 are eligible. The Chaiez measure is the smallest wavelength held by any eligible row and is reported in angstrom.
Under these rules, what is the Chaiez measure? 6551.42 angstrom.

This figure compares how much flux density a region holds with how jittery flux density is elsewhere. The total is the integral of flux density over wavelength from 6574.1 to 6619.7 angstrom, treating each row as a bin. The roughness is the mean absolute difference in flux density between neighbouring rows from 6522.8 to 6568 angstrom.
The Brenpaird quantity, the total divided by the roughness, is 1117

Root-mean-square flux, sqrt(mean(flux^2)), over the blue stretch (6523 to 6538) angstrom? 10.4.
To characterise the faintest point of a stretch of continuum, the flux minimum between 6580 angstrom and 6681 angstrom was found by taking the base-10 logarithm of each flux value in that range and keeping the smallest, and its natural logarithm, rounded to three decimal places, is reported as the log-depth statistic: -0.012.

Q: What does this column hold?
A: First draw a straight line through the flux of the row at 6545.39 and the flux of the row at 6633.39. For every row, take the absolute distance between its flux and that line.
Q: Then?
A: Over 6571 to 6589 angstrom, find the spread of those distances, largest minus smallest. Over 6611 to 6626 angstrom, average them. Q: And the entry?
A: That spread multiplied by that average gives 0.40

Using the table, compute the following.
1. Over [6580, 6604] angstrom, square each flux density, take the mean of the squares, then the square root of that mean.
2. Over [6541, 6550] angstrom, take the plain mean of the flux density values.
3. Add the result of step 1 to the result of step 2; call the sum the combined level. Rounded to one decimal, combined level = 20.8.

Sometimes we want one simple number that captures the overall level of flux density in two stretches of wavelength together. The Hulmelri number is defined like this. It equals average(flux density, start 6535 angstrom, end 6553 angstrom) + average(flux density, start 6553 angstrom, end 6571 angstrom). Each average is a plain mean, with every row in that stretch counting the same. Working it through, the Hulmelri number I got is 21.4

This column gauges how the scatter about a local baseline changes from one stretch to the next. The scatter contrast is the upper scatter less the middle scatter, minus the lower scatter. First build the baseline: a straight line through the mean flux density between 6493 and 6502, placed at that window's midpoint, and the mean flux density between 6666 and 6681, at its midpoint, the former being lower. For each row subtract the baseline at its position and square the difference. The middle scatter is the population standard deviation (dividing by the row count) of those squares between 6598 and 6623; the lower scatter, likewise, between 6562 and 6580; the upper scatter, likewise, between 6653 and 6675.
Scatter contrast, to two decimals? -0.60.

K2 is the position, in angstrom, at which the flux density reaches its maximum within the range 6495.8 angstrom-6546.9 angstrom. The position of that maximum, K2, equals 6515.32 angstrom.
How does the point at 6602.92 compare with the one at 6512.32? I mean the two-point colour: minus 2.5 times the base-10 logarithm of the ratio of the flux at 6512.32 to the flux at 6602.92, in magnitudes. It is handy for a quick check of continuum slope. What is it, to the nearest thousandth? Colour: -0.082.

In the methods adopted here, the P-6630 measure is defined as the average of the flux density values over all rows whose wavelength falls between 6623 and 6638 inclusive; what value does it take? 10.3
